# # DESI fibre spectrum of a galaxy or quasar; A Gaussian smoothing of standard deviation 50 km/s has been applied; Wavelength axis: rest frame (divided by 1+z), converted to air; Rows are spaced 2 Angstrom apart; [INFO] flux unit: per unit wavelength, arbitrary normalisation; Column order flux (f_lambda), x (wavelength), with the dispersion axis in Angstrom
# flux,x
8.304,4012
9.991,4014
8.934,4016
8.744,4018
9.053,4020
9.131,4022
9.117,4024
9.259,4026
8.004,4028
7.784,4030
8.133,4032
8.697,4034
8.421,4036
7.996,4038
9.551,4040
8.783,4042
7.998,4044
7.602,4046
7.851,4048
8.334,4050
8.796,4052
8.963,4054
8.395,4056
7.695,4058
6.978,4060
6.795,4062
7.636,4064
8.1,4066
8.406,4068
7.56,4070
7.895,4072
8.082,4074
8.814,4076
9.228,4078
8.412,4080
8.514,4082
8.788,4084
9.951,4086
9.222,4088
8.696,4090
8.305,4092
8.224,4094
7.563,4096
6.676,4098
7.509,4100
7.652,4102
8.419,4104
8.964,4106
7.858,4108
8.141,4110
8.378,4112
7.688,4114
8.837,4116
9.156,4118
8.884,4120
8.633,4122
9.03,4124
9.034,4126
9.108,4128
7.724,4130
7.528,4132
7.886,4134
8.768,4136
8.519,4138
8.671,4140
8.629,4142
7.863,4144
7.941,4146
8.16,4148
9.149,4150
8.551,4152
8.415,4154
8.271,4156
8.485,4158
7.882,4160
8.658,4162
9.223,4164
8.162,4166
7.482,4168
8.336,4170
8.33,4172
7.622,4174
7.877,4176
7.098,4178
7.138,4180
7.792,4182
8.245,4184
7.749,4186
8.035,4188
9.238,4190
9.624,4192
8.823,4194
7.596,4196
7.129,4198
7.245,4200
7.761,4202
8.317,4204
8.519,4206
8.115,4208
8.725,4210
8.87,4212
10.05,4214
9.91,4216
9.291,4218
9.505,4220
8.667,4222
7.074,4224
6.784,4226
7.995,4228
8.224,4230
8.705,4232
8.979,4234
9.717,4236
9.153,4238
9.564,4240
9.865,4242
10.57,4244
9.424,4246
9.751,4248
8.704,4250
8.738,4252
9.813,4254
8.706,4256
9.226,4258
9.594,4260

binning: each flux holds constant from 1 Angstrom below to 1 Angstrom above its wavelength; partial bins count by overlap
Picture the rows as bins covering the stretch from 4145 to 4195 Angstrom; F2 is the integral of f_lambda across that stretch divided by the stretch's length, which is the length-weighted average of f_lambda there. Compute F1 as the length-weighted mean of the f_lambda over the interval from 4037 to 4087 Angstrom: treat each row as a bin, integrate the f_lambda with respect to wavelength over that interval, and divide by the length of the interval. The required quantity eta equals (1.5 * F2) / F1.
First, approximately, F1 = 8.28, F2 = 8.25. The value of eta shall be 1.49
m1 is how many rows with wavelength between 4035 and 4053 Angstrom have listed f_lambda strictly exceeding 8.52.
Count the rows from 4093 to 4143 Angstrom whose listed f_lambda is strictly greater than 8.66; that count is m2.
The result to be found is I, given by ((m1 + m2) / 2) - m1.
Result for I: 3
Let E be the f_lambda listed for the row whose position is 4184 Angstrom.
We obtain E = 8.245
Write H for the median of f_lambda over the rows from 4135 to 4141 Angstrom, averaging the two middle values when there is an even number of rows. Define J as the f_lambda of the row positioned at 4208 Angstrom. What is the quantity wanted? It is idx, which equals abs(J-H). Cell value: 0.6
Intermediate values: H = 8.7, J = 8.115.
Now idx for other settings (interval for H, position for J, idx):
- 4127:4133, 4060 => 0.7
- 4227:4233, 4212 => 0.6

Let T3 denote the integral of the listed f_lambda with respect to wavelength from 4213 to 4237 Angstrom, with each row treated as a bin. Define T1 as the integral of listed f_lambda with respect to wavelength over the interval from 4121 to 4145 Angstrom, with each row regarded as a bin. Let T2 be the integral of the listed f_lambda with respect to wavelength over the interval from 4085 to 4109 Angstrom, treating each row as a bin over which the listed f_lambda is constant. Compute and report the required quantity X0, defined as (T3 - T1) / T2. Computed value 0.04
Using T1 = 203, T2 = 198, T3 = 210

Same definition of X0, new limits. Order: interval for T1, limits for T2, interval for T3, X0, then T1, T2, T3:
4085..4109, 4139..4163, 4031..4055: 0.02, 198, 201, 202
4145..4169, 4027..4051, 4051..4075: -0.05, 201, 198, 191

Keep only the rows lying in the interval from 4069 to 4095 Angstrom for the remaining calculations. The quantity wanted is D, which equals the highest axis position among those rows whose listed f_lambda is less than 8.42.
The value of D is 4094 Angstrom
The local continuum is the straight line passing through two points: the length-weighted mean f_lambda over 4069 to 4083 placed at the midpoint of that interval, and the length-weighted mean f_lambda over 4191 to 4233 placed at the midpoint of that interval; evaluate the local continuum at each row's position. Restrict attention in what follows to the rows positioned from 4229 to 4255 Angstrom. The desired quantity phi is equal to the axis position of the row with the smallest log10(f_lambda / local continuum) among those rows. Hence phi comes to 4230 Angstrom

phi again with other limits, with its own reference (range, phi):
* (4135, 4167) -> 4144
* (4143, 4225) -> 4224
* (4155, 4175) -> 4168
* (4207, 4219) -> 4208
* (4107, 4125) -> 4114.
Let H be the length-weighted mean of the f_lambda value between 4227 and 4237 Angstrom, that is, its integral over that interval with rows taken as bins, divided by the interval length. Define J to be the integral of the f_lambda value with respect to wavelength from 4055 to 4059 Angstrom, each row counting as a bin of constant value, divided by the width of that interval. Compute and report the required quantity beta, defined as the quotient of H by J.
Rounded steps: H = 8.72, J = 8.0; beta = 1.08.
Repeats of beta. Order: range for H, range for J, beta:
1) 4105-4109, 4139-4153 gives 1.00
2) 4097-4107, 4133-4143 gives 0.92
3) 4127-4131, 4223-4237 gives 1.02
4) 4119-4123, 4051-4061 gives 1.07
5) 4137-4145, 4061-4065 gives 1.17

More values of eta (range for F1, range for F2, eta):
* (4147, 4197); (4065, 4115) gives 1.51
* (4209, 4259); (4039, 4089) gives 1.38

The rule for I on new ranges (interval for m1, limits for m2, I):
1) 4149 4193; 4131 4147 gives -2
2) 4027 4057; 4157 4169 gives -2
